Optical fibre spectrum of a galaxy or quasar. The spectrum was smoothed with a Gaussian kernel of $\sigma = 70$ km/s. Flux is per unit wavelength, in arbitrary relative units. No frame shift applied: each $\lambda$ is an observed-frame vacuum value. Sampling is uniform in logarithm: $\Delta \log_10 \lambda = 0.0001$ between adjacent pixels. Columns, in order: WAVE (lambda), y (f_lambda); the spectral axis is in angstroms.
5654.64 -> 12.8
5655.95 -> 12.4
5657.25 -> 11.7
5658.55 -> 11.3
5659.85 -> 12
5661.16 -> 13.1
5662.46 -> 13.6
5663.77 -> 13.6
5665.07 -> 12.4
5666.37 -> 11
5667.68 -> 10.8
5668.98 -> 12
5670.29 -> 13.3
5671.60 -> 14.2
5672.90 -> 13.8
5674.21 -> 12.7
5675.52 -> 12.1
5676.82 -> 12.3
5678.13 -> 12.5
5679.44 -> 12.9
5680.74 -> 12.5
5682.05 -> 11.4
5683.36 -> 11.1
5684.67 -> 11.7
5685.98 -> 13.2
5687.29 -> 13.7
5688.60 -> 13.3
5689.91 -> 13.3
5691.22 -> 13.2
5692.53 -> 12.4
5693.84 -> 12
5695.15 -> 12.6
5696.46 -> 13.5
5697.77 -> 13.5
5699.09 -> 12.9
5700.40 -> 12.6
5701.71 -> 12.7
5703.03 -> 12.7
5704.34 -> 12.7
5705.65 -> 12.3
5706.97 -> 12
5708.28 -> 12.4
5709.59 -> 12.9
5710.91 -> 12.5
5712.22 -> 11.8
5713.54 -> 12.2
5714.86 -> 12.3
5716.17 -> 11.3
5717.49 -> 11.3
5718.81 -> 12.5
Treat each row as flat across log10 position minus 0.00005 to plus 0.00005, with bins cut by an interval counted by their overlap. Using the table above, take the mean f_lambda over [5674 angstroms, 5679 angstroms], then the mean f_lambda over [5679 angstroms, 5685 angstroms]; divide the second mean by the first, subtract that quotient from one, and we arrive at 0.04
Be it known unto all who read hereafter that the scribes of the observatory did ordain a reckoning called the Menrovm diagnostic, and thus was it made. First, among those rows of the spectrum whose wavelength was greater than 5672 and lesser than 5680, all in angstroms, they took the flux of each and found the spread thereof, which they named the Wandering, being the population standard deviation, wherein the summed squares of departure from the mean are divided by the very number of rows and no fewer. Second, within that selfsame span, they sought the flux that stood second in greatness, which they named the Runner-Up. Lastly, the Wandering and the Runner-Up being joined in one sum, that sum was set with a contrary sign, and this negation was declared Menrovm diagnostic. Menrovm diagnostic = -13.4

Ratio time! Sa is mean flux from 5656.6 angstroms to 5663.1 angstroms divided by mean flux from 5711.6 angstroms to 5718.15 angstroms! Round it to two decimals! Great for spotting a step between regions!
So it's 1.05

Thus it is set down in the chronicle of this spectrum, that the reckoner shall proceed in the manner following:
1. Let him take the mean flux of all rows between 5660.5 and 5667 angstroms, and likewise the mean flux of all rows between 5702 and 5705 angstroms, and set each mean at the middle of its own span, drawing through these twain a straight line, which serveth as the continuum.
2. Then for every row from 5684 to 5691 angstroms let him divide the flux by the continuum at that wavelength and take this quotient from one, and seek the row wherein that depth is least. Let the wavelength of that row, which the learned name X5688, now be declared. 5687.29 angstroms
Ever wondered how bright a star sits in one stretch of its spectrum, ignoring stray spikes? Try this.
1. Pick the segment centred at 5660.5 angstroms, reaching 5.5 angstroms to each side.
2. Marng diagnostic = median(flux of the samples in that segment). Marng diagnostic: 12.4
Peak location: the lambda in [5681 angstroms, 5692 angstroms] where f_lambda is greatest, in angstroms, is 5687.29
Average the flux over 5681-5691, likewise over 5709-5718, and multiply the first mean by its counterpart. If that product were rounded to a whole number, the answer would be 151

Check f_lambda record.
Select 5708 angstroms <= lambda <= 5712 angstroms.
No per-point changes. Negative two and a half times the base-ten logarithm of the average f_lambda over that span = -2.75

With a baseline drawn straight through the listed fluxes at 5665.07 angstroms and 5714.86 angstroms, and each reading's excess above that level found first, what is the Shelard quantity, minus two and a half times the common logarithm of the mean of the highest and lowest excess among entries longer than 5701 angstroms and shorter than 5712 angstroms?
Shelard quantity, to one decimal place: 2.2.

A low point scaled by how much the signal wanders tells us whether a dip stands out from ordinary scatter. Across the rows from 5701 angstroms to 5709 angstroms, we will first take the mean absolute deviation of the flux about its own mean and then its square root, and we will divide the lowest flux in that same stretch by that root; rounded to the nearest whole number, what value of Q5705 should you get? 25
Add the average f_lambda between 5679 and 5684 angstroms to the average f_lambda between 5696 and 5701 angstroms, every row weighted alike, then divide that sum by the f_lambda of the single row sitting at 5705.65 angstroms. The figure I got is 2.04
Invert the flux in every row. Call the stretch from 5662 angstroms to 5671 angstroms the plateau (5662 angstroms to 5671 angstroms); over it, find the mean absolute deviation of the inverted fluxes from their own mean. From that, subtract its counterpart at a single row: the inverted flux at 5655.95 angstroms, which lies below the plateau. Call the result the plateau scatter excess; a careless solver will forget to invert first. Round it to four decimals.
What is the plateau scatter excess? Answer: -0.0742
